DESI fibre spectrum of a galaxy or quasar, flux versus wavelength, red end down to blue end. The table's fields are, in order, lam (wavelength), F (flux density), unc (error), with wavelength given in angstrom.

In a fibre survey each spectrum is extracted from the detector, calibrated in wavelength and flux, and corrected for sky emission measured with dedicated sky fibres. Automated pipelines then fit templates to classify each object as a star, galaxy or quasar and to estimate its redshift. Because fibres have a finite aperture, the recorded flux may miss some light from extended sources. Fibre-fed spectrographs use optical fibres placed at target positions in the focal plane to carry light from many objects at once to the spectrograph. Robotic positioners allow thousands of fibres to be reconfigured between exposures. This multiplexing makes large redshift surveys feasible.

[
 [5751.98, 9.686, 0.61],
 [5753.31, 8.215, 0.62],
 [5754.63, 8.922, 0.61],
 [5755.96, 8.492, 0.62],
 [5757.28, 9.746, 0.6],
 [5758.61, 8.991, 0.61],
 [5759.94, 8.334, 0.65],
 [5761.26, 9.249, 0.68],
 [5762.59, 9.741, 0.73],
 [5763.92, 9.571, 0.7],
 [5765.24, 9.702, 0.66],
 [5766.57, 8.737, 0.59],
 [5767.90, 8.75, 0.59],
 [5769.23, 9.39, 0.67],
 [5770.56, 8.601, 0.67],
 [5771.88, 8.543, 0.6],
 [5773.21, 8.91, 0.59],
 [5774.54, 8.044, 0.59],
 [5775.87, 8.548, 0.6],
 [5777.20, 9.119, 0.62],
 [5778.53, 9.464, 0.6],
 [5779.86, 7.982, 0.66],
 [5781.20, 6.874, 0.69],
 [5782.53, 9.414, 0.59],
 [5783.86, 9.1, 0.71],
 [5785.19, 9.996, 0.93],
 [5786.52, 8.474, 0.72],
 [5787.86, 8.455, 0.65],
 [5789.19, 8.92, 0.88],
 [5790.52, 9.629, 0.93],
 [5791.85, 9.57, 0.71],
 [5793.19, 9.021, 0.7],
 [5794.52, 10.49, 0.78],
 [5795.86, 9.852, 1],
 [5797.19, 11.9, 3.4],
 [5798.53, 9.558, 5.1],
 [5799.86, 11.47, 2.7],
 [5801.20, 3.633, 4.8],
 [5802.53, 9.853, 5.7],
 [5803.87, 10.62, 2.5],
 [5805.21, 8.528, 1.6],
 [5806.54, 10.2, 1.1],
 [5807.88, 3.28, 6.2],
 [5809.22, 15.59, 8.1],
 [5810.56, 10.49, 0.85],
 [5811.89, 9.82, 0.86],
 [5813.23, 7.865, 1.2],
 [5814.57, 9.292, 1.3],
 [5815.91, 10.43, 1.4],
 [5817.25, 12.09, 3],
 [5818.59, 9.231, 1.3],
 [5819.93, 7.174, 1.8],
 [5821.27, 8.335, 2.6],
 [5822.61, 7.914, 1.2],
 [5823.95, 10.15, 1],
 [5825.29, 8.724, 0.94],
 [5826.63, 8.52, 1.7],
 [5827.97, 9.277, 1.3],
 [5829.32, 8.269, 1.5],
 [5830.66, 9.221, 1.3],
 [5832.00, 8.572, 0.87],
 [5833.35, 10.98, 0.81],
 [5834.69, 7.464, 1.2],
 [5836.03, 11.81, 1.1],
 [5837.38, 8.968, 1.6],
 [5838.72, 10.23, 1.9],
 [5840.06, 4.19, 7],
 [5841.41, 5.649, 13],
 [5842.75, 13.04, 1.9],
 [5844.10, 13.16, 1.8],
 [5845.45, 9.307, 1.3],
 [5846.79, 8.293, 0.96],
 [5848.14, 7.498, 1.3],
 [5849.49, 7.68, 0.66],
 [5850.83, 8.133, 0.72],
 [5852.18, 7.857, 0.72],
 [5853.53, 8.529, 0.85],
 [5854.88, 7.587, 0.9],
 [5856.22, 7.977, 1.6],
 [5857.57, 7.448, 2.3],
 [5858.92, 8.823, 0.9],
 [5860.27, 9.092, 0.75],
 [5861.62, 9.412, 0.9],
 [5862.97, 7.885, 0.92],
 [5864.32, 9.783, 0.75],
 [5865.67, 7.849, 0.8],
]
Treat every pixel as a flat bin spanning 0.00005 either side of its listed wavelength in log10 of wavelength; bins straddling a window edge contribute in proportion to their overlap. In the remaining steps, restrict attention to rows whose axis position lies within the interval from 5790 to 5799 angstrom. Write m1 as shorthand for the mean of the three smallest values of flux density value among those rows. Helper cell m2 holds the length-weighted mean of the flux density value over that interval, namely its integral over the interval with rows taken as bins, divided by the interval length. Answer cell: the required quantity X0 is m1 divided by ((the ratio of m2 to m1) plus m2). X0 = 0.85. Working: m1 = 9.38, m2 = 10.0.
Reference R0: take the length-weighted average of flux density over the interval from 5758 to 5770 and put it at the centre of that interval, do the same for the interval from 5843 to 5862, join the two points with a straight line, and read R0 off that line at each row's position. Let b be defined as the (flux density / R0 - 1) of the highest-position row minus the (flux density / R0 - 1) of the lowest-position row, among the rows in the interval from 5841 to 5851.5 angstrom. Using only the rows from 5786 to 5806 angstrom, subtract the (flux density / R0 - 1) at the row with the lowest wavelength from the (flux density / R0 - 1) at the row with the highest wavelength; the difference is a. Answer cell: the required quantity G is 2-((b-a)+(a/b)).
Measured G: 1.7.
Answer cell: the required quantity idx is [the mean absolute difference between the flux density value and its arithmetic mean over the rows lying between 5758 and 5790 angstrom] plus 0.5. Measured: 1.02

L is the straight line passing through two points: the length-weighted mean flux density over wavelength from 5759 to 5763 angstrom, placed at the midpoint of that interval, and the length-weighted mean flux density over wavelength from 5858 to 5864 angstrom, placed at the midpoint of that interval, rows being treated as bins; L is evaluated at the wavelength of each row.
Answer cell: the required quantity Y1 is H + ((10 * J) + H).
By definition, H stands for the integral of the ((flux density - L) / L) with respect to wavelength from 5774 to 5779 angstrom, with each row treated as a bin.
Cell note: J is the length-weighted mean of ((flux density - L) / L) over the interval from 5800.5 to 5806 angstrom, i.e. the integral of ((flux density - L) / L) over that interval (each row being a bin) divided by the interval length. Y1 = -1.1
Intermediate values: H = -0.13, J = -0.08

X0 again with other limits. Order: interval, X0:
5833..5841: 0.69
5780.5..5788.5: 0.81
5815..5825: 0.74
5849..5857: 0.86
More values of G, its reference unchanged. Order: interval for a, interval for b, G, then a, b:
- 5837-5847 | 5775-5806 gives 7.3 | -0.07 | 0.0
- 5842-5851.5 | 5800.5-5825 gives 1.5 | -0.56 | 0.7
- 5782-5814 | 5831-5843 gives 1.6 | -0.16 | 0.5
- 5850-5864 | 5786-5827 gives 2.8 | -0.02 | 0.0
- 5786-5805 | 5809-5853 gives 3.4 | 0.25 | -0.8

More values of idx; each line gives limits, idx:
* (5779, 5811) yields 2.05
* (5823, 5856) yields 1.95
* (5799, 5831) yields 2.12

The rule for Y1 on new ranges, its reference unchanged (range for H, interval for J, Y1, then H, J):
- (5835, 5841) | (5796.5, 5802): -0.2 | -0.19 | 0.02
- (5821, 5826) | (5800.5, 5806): -0.9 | -0.05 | -0.08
